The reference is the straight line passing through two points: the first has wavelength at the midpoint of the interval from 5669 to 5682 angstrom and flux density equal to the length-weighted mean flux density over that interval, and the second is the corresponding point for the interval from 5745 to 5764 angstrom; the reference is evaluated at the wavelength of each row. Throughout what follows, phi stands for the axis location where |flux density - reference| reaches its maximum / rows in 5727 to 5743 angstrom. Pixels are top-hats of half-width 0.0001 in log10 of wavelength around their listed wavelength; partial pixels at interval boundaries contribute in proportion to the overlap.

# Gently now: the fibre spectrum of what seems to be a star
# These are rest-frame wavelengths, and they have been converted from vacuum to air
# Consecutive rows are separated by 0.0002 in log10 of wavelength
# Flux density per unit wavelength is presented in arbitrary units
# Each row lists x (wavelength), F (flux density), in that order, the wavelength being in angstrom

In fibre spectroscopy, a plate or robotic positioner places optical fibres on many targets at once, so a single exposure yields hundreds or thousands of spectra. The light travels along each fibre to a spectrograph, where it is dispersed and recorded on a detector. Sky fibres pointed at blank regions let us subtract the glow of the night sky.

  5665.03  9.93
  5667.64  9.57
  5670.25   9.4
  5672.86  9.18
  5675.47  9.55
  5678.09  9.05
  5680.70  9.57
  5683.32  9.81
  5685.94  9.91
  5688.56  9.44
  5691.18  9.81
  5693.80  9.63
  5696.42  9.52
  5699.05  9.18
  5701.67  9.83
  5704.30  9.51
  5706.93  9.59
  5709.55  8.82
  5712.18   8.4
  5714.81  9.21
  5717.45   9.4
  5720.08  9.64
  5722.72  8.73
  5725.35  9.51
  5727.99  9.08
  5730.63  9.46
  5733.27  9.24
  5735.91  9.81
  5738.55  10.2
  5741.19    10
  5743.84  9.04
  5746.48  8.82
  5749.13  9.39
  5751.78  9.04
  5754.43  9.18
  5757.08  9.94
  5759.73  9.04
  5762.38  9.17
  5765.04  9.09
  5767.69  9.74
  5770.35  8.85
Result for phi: 5738.55 angstrom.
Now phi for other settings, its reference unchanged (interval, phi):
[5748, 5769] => 5757.08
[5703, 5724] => 5712.18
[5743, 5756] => 5746.48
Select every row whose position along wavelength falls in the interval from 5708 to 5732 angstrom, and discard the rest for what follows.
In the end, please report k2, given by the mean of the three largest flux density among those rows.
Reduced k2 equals 9.5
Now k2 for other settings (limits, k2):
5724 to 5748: 10.0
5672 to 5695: 9.8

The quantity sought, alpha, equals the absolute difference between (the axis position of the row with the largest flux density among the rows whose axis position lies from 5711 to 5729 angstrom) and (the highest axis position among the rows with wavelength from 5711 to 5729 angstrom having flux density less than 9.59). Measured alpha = 7.9 angstrom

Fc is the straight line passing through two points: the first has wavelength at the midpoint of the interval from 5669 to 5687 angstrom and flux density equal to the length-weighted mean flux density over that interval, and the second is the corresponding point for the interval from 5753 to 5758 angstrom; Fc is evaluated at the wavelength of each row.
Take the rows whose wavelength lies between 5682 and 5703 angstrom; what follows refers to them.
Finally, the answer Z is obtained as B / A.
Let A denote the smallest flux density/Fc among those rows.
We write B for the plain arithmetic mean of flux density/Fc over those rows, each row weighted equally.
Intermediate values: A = 0.967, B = 1.02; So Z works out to 1.05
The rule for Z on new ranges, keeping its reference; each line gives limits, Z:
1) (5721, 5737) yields 1.07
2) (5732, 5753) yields 1.07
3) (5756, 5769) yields 1.04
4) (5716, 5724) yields 1.06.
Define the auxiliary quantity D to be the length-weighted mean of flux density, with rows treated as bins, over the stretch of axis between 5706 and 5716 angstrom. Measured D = 9.0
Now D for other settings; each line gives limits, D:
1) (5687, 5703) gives 9.6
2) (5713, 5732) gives 9.3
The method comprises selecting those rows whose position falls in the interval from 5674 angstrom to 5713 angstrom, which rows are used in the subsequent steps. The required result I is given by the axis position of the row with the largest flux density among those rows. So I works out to 5685.94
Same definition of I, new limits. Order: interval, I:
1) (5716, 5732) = 5720.08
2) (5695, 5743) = 5738.55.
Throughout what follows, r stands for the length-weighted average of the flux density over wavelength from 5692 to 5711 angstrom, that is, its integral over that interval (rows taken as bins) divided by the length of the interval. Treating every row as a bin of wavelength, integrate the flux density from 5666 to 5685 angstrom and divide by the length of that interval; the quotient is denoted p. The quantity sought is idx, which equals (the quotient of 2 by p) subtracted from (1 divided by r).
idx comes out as -0.105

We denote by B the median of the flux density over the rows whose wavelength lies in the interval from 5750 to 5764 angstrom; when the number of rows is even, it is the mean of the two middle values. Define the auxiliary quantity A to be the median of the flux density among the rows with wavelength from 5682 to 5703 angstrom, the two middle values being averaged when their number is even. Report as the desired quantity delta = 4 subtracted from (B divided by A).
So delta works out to -3.06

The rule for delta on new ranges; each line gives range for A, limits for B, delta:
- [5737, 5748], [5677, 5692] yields -2.98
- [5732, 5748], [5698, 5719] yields -3.02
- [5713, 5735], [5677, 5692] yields -2.96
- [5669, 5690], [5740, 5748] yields -3.05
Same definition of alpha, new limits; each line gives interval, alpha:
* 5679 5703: 13.1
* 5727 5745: 5.3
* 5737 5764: 23.8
